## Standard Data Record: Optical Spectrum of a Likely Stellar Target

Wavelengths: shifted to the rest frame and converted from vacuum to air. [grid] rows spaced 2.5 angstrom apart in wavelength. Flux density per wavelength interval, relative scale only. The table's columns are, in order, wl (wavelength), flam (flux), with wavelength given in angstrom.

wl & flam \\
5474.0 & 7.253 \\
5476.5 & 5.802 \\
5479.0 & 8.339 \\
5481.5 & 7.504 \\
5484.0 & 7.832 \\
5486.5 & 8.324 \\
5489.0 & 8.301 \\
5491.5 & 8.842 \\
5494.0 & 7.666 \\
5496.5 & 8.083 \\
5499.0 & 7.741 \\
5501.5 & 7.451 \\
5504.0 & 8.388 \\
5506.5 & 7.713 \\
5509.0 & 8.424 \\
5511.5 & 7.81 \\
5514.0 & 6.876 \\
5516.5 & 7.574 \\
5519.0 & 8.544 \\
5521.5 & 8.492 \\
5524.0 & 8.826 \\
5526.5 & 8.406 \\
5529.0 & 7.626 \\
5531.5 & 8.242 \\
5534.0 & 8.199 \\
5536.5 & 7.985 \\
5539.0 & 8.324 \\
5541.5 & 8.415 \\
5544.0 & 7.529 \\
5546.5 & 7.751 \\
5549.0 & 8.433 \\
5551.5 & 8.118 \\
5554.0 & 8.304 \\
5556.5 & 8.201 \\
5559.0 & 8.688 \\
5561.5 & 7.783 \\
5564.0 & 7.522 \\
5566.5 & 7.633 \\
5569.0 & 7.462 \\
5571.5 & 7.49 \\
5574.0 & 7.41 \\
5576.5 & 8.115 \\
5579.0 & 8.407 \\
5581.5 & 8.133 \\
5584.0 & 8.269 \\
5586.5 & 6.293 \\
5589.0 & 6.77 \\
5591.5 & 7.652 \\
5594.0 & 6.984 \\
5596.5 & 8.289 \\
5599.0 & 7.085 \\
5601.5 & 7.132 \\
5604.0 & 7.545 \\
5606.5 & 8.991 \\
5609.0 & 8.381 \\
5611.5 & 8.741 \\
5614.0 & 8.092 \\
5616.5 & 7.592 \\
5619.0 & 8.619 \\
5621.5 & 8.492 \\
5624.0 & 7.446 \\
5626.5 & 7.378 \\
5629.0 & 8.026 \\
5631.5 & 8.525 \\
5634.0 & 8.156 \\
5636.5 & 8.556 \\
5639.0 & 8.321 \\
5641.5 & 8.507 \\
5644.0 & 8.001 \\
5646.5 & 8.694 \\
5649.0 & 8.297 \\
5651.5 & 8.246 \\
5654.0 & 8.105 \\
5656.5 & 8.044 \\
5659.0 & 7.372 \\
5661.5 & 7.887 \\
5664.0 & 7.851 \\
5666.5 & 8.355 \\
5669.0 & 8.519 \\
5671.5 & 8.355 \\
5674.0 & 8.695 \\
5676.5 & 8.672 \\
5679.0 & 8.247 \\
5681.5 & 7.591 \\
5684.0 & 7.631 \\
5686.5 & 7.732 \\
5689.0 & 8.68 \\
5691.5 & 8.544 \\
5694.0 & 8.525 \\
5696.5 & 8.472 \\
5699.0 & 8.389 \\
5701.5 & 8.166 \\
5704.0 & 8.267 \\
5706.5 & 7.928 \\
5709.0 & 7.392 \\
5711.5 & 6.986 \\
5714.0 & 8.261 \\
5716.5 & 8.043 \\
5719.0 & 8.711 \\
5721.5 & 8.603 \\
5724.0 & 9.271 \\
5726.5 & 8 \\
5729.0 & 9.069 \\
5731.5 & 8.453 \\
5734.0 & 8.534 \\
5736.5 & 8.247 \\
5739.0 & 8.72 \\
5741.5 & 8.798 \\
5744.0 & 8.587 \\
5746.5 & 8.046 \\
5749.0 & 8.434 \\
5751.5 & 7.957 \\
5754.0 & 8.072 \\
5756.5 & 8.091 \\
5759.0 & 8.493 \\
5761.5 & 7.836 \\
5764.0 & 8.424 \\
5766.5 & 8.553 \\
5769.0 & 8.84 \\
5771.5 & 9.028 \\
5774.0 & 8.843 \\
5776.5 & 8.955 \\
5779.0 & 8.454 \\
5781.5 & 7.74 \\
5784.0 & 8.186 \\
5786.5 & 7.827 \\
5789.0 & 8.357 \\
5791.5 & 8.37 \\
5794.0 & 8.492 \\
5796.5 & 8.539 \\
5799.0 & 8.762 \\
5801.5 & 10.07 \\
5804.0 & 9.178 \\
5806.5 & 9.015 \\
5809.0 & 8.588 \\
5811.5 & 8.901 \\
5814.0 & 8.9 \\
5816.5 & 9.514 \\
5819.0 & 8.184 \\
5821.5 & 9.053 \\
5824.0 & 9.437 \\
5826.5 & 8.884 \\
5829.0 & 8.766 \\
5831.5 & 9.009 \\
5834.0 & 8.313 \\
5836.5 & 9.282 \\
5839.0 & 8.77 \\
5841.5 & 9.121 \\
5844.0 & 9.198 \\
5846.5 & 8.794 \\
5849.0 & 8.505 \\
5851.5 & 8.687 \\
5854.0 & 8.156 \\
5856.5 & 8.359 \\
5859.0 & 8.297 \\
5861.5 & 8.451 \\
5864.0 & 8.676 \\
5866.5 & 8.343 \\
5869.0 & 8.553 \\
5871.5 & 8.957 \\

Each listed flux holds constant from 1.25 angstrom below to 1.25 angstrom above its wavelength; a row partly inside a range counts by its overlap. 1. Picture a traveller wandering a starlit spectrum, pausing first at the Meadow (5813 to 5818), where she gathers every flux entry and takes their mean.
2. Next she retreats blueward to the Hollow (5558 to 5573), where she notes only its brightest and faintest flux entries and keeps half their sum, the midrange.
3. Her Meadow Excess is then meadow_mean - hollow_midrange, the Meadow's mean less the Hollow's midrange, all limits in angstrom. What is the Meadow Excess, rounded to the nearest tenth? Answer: 1.1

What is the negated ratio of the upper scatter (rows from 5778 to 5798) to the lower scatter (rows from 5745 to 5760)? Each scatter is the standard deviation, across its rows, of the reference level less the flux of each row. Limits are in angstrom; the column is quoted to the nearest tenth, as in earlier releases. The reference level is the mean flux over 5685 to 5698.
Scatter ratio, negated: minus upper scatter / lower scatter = -1.4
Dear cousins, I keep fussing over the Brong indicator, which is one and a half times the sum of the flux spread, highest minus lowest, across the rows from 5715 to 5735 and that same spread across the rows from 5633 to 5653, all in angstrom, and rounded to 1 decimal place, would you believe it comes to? 2.9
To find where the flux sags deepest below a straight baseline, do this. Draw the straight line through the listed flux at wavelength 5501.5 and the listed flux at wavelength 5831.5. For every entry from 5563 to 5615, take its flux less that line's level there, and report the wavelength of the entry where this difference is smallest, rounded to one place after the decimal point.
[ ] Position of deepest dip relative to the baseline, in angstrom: 5586.5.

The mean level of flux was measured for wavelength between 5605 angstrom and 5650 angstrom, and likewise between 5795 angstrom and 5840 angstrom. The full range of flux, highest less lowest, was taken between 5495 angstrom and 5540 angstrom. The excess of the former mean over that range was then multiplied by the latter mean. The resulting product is 57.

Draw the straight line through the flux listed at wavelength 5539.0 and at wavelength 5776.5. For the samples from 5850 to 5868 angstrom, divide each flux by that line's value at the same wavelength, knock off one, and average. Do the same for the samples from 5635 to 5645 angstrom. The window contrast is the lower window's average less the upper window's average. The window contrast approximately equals 0.05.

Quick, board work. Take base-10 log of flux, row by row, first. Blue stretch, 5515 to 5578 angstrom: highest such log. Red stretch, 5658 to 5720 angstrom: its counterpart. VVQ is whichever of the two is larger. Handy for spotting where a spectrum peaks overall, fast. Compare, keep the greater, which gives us 0.946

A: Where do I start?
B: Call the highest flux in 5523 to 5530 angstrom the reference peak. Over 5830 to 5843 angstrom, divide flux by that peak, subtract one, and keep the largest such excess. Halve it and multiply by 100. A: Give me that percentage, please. 2.6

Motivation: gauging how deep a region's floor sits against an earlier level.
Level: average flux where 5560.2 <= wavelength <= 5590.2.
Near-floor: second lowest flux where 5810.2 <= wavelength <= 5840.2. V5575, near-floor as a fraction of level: 1.09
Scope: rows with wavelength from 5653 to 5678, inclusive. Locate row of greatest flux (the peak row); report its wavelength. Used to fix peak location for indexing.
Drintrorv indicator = 5674.0 angstrom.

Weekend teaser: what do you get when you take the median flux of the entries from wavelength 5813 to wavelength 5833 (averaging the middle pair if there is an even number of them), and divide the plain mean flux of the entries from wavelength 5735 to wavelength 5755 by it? 0.93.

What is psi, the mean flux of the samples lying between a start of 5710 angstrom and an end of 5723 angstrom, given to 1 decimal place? 8.1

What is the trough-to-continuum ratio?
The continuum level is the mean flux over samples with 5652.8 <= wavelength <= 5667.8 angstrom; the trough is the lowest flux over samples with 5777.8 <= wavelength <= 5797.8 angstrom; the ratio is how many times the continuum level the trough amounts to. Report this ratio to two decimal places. 0.98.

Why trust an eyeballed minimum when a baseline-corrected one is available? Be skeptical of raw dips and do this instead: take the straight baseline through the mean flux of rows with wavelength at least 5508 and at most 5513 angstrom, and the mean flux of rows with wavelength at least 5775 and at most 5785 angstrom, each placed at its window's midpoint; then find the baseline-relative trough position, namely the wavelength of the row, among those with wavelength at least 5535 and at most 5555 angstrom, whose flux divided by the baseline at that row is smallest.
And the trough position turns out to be 5544.0 angstrom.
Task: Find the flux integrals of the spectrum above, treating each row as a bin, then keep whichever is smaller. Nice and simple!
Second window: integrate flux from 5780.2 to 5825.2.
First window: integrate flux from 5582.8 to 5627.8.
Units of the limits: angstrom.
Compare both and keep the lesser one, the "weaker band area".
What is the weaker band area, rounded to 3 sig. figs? 349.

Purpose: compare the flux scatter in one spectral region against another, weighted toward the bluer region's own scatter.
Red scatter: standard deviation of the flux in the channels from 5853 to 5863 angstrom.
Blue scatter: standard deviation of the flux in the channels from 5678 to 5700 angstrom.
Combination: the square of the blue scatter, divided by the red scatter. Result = 1.5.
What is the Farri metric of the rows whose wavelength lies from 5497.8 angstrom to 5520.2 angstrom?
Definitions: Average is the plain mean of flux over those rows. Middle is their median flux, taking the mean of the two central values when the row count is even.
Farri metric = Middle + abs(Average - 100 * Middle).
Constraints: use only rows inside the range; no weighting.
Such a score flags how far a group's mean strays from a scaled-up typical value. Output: 774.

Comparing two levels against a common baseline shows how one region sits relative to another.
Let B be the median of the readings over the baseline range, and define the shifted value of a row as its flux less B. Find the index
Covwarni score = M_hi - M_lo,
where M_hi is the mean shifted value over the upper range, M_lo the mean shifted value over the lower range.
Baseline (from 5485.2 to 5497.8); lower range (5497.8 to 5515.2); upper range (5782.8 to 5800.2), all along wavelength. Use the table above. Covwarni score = 0.59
